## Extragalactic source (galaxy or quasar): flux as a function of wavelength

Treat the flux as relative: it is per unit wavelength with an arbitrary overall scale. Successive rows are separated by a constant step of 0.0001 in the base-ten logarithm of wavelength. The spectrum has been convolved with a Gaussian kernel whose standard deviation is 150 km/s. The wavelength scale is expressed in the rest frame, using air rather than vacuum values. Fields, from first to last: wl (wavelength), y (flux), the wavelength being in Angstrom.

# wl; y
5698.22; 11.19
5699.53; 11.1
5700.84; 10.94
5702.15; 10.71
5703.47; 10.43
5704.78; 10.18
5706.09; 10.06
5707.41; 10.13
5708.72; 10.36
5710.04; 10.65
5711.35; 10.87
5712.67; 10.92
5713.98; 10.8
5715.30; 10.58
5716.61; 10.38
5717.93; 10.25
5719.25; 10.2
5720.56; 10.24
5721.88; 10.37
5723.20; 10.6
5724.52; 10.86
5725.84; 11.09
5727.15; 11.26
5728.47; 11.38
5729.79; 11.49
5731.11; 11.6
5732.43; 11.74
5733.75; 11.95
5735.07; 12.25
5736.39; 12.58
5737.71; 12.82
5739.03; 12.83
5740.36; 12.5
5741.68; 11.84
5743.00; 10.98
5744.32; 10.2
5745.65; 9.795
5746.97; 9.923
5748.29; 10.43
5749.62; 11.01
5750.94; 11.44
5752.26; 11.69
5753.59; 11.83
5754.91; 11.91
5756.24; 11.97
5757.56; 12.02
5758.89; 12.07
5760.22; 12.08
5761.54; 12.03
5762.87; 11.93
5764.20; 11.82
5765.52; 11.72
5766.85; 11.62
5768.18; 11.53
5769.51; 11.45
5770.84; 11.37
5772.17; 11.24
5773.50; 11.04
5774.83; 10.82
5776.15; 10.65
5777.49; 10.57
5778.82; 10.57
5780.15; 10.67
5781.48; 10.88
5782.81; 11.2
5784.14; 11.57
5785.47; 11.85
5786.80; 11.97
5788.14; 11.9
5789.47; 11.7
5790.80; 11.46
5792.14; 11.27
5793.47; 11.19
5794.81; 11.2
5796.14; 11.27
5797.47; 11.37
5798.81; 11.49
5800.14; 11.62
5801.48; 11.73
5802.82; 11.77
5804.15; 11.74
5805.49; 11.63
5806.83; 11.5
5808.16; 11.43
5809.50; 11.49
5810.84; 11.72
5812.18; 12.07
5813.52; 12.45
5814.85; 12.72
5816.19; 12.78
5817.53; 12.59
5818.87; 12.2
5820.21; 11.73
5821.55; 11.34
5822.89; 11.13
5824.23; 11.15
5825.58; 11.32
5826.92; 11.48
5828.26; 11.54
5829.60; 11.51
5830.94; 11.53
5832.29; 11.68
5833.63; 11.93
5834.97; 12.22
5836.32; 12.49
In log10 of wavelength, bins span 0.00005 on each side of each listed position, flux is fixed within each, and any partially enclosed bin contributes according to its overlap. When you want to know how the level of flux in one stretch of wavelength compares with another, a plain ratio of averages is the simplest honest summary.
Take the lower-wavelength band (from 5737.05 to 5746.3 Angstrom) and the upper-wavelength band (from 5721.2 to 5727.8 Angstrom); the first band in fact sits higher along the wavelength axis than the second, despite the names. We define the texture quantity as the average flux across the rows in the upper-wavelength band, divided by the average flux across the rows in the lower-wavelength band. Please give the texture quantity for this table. 0.937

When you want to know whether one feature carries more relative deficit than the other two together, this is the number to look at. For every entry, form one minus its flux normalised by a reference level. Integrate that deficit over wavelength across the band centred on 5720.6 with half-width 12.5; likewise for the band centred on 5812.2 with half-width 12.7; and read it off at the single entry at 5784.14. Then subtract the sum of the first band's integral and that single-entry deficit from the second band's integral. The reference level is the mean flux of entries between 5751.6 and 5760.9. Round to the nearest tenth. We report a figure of -2.1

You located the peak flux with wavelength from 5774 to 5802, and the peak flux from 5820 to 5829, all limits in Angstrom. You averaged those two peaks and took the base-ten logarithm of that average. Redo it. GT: 1.07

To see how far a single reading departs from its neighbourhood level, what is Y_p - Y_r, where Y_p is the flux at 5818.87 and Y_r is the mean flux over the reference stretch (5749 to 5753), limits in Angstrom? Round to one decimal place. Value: 0.8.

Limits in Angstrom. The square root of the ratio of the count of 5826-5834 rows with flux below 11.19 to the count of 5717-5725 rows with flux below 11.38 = 0.0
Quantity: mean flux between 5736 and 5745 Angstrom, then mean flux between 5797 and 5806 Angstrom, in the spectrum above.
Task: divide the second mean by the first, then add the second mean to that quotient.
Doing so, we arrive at 12.6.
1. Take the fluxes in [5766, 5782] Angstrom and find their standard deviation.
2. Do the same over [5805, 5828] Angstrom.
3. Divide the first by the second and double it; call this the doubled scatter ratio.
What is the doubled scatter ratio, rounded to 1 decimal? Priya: 1.4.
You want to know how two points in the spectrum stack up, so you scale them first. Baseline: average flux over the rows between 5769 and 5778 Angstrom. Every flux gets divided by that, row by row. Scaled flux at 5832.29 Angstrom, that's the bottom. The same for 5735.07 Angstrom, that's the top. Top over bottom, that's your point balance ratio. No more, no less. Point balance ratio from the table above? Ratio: 1.05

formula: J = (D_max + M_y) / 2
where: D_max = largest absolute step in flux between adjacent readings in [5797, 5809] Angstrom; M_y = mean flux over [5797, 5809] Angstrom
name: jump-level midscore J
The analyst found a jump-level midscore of 5.86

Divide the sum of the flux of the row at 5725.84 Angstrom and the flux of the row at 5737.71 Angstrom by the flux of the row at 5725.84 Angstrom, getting 2.16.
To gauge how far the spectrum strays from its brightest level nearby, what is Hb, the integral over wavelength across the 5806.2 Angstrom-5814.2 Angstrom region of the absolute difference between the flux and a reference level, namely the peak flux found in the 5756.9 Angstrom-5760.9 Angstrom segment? 3.4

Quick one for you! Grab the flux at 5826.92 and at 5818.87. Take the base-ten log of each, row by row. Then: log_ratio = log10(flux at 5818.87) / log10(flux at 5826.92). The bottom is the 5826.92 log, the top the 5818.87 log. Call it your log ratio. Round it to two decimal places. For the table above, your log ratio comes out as 1.02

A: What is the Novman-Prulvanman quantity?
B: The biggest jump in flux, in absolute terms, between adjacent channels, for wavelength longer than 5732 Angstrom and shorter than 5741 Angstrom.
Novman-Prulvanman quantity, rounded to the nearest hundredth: 0.33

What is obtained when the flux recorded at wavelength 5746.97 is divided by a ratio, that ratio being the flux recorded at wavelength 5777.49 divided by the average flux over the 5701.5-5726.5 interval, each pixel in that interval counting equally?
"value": 9.9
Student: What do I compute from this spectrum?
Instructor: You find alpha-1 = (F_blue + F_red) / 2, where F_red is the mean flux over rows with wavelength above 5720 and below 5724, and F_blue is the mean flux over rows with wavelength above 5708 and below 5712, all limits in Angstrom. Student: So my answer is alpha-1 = 10.5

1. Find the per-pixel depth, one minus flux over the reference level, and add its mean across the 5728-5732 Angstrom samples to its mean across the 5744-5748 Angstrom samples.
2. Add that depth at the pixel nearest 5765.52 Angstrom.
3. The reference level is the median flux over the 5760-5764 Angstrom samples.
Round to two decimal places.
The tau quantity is 0.24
